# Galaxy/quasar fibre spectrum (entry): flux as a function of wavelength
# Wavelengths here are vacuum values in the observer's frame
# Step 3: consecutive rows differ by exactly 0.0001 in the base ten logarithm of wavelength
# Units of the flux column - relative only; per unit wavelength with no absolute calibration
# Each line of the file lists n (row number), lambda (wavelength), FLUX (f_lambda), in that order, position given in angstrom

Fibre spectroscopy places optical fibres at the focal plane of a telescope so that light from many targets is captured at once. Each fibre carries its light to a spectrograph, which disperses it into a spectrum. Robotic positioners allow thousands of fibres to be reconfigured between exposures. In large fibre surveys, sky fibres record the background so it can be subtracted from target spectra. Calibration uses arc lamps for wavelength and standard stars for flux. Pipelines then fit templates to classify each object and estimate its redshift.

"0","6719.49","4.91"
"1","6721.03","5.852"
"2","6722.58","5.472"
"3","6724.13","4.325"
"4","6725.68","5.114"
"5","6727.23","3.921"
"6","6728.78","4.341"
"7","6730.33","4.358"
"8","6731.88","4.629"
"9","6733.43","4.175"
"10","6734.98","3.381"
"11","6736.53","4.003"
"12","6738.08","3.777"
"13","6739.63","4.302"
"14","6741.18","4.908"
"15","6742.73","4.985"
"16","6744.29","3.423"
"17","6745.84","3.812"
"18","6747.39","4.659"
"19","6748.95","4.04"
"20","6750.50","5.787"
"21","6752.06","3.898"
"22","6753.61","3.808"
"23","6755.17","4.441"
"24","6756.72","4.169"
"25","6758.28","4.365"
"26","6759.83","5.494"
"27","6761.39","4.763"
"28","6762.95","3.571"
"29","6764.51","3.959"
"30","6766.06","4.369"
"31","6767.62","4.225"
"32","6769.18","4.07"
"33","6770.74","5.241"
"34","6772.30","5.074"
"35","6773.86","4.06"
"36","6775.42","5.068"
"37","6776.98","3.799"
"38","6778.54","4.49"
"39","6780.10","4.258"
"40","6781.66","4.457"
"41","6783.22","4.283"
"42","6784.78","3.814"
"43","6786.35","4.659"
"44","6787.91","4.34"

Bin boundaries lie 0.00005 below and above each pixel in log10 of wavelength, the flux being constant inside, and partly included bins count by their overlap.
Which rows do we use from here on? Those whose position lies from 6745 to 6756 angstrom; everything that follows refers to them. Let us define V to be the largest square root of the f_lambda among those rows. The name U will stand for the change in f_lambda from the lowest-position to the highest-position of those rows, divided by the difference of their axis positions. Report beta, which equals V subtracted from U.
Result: -2.3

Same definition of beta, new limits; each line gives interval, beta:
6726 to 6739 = -2.2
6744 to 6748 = -1.8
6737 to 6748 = -2.1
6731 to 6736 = -2.6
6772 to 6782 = -2.3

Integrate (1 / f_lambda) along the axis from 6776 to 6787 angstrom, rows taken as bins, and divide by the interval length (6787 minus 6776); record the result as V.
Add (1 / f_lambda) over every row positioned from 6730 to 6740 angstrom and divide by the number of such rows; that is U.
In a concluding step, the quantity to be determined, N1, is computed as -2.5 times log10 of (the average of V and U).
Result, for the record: 1.54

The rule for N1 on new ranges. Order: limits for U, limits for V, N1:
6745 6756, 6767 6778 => 1.60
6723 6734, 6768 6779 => 1.61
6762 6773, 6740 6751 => 1.59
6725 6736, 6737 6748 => 1.56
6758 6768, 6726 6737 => 1.56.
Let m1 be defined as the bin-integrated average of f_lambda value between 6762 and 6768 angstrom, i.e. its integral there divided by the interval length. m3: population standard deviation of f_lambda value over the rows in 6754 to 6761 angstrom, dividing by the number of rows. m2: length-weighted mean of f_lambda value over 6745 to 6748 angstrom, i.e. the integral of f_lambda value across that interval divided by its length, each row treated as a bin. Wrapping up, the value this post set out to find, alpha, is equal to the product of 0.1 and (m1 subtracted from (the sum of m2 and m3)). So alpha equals 0.07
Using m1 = 4.04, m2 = 4.20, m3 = 0.52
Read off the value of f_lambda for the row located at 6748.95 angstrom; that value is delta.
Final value 4.04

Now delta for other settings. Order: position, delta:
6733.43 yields 4.175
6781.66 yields 4.457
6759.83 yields 5.494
